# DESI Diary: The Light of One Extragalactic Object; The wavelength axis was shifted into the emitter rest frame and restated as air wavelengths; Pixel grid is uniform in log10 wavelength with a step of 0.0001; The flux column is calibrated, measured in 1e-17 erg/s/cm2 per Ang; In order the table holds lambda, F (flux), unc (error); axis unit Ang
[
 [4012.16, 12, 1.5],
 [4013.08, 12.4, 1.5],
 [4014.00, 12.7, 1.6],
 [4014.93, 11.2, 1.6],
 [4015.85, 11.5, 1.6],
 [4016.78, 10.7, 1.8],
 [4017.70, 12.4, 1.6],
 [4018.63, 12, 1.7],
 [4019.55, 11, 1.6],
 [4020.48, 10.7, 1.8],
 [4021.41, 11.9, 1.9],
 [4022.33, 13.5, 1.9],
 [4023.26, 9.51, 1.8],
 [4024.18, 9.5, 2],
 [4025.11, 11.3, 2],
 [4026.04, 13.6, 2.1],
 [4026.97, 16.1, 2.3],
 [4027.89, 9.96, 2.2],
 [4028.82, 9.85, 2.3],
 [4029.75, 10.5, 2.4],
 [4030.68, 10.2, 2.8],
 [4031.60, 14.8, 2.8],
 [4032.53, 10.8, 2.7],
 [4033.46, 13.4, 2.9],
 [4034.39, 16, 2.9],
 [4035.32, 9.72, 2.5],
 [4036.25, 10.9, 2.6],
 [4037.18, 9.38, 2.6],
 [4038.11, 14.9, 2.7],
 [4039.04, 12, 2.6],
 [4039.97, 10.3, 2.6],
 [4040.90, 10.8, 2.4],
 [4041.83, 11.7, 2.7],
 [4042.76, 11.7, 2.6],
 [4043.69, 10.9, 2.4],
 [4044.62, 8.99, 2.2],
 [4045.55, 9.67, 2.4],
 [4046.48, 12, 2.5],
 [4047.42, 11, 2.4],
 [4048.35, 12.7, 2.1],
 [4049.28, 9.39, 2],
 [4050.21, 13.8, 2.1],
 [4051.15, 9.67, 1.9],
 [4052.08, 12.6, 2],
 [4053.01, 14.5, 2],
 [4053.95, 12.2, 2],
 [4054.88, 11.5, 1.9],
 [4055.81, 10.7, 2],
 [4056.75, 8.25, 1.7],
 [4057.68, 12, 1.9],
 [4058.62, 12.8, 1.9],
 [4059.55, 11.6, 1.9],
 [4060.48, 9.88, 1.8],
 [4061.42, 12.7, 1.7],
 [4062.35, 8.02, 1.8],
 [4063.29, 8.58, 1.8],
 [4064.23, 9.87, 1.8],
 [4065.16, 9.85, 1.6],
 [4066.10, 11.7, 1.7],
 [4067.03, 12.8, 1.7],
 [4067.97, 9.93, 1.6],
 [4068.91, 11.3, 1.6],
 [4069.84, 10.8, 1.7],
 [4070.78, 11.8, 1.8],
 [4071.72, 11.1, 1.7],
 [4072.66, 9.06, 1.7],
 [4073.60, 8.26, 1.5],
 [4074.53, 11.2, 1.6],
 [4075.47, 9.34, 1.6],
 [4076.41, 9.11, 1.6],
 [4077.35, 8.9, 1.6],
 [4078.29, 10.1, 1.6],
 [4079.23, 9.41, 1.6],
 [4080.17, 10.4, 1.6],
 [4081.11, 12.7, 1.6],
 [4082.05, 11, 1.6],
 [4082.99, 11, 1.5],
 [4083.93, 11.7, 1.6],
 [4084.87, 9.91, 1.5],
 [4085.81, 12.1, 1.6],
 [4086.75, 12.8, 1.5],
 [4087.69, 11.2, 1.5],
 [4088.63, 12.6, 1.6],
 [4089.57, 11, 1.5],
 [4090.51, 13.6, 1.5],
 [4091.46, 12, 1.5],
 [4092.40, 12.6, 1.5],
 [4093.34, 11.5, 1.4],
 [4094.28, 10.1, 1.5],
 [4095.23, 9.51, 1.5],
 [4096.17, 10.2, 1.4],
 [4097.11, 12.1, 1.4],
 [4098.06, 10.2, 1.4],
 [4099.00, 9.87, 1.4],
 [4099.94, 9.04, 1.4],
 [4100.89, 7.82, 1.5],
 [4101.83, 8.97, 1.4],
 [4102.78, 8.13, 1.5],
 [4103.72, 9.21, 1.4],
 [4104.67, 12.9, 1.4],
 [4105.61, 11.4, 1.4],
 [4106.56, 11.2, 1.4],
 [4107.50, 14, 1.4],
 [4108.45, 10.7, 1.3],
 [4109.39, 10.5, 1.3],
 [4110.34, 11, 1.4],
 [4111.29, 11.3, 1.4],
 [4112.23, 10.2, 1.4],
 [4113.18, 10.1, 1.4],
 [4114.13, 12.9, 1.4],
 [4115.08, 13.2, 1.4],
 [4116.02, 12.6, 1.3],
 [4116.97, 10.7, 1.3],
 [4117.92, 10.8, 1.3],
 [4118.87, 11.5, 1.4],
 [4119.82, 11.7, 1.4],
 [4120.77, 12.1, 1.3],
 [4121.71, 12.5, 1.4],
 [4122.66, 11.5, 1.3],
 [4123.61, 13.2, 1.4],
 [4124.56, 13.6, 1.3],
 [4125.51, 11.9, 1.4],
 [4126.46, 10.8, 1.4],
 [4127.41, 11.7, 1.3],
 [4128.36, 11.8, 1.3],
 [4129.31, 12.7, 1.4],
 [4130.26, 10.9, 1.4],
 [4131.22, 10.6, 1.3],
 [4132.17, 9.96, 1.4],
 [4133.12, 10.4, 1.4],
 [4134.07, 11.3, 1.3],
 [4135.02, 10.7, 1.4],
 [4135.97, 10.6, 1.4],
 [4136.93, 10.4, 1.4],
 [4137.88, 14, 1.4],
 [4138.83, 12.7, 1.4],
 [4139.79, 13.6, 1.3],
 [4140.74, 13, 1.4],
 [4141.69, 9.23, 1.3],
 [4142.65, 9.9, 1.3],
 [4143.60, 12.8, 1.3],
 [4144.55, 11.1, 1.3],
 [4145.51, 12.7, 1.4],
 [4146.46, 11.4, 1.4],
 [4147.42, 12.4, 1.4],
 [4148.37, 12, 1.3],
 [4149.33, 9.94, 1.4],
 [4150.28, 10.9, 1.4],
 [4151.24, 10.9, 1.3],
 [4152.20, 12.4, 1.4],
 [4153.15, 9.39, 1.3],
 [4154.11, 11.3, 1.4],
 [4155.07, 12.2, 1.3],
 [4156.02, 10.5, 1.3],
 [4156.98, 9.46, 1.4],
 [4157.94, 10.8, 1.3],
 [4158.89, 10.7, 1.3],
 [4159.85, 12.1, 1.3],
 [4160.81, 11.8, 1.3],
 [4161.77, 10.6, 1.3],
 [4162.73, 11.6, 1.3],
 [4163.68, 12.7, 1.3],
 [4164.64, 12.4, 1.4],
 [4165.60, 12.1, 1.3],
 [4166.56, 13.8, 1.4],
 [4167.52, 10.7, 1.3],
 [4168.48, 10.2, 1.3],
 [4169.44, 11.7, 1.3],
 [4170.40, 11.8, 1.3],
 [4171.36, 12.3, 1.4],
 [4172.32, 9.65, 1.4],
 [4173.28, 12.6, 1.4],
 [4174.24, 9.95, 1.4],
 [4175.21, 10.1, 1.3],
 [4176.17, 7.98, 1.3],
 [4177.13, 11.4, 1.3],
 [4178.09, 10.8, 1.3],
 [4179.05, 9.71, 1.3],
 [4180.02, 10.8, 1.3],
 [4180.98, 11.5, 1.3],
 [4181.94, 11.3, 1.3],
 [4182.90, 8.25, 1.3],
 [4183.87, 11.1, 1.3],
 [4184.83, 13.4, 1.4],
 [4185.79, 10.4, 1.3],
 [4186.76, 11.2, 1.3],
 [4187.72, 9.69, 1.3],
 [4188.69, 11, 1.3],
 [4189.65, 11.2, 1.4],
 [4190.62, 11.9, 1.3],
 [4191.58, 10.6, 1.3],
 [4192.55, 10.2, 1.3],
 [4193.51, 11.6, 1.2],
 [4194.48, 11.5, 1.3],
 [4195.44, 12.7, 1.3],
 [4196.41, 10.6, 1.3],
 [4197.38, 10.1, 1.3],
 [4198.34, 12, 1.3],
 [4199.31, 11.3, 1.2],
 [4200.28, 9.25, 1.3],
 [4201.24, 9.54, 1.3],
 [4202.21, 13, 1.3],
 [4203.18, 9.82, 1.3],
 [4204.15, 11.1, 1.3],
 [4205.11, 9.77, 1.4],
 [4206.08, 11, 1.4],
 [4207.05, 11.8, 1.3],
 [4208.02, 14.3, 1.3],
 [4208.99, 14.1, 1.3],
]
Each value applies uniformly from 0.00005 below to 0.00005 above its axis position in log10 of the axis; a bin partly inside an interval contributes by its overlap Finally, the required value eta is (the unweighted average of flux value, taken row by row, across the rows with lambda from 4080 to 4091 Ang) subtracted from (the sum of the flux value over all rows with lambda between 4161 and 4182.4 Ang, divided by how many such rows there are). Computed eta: -0.50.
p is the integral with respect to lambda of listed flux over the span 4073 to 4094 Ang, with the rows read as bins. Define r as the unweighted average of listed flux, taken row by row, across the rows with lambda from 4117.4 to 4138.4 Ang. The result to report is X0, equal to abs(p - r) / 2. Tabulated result 110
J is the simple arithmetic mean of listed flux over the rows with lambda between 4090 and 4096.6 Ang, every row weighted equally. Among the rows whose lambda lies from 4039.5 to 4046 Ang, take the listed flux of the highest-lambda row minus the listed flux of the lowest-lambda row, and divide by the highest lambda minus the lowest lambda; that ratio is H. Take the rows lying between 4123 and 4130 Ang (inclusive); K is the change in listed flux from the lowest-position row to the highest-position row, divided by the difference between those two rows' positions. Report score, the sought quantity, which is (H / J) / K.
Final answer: 0.11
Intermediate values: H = -0.1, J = 11.4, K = -0.09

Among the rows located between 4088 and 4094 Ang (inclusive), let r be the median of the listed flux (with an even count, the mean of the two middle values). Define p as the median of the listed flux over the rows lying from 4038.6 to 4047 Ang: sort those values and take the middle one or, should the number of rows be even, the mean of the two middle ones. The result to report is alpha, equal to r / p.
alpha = 1.13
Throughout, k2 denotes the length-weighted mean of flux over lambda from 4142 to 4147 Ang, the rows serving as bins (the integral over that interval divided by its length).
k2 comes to 11.5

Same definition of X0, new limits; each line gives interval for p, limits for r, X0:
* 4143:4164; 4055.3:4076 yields 114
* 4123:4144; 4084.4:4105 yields 117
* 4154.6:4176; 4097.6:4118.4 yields 116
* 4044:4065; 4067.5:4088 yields 110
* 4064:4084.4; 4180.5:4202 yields 102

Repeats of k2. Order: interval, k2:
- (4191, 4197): 11.2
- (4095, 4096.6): 9.9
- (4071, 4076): 9.9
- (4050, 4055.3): 12.3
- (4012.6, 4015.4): 12.1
